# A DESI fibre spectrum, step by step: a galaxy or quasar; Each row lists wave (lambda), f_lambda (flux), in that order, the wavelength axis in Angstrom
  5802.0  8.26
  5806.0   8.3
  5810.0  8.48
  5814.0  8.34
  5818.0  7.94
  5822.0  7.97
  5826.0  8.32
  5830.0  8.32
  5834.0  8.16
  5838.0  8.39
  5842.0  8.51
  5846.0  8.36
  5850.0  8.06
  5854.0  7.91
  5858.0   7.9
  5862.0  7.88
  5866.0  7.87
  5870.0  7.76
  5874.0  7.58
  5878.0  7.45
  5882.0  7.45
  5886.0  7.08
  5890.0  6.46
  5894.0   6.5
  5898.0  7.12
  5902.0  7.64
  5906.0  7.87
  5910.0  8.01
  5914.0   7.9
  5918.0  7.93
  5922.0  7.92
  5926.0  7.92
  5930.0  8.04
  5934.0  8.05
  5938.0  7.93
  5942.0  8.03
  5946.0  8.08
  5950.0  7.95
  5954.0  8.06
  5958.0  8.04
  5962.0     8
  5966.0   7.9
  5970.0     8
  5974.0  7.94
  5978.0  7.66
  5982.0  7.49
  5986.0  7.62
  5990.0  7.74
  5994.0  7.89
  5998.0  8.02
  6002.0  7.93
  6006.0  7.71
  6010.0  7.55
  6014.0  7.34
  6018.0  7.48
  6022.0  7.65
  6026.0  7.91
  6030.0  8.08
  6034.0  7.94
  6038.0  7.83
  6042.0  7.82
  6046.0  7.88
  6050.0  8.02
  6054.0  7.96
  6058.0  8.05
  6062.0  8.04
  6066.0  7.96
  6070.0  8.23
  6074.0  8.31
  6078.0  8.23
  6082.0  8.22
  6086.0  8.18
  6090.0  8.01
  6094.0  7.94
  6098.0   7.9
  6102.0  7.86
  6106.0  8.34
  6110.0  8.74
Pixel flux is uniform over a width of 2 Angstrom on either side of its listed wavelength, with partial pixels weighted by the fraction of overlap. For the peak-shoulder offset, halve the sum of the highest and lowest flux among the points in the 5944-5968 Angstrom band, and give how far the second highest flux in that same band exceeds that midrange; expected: 0.070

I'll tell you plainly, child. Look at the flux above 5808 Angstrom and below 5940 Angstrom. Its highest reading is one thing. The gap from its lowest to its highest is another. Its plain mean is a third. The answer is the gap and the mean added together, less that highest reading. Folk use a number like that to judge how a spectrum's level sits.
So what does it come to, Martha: 1.39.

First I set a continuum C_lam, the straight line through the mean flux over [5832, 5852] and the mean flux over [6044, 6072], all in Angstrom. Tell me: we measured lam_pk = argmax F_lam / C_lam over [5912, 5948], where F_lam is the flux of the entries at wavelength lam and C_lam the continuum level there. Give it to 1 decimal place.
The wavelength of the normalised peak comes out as 5946.0 Angstrom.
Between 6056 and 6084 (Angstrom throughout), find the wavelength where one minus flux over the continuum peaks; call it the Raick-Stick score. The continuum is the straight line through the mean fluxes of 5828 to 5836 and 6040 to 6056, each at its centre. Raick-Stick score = 6066.0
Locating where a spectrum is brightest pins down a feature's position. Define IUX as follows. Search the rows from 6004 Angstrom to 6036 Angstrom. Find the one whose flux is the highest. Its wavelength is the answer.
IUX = 6030.0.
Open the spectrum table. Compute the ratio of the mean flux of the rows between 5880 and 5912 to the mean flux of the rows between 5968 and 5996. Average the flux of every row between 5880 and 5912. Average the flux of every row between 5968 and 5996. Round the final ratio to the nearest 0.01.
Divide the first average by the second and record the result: 0.94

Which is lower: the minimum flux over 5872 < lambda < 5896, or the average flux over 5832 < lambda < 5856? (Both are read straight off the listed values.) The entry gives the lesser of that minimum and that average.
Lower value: 6.46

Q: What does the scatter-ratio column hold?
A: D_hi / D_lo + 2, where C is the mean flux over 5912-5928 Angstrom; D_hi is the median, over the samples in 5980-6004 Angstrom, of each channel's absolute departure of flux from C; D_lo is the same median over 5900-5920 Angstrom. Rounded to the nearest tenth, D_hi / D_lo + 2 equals 4.9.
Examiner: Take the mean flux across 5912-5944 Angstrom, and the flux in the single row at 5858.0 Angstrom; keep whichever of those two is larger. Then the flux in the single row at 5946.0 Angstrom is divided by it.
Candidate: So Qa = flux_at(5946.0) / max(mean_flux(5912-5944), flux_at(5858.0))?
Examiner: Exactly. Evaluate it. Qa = 1.01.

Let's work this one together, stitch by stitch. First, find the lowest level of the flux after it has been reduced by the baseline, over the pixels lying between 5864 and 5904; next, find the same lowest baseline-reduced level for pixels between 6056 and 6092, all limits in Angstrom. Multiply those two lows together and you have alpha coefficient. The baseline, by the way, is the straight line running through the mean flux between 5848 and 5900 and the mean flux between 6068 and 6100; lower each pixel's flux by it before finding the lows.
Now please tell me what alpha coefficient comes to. 0.14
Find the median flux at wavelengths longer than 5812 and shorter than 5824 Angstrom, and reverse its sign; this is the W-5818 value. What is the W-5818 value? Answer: -7.97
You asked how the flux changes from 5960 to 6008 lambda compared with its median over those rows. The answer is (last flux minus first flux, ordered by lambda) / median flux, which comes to -0.037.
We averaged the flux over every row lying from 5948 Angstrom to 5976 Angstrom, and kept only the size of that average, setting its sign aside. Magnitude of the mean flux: 7.98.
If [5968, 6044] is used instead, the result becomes 7.77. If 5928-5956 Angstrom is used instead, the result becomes 8.02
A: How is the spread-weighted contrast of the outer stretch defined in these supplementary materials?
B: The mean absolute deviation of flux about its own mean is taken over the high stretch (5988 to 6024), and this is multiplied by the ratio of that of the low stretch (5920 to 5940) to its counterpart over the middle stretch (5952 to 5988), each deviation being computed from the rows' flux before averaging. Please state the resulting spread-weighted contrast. 0.06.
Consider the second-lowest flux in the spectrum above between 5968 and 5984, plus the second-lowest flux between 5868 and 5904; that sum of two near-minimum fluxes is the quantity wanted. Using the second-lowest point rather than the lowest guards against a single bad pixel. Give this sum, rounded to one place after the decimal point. 14.2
